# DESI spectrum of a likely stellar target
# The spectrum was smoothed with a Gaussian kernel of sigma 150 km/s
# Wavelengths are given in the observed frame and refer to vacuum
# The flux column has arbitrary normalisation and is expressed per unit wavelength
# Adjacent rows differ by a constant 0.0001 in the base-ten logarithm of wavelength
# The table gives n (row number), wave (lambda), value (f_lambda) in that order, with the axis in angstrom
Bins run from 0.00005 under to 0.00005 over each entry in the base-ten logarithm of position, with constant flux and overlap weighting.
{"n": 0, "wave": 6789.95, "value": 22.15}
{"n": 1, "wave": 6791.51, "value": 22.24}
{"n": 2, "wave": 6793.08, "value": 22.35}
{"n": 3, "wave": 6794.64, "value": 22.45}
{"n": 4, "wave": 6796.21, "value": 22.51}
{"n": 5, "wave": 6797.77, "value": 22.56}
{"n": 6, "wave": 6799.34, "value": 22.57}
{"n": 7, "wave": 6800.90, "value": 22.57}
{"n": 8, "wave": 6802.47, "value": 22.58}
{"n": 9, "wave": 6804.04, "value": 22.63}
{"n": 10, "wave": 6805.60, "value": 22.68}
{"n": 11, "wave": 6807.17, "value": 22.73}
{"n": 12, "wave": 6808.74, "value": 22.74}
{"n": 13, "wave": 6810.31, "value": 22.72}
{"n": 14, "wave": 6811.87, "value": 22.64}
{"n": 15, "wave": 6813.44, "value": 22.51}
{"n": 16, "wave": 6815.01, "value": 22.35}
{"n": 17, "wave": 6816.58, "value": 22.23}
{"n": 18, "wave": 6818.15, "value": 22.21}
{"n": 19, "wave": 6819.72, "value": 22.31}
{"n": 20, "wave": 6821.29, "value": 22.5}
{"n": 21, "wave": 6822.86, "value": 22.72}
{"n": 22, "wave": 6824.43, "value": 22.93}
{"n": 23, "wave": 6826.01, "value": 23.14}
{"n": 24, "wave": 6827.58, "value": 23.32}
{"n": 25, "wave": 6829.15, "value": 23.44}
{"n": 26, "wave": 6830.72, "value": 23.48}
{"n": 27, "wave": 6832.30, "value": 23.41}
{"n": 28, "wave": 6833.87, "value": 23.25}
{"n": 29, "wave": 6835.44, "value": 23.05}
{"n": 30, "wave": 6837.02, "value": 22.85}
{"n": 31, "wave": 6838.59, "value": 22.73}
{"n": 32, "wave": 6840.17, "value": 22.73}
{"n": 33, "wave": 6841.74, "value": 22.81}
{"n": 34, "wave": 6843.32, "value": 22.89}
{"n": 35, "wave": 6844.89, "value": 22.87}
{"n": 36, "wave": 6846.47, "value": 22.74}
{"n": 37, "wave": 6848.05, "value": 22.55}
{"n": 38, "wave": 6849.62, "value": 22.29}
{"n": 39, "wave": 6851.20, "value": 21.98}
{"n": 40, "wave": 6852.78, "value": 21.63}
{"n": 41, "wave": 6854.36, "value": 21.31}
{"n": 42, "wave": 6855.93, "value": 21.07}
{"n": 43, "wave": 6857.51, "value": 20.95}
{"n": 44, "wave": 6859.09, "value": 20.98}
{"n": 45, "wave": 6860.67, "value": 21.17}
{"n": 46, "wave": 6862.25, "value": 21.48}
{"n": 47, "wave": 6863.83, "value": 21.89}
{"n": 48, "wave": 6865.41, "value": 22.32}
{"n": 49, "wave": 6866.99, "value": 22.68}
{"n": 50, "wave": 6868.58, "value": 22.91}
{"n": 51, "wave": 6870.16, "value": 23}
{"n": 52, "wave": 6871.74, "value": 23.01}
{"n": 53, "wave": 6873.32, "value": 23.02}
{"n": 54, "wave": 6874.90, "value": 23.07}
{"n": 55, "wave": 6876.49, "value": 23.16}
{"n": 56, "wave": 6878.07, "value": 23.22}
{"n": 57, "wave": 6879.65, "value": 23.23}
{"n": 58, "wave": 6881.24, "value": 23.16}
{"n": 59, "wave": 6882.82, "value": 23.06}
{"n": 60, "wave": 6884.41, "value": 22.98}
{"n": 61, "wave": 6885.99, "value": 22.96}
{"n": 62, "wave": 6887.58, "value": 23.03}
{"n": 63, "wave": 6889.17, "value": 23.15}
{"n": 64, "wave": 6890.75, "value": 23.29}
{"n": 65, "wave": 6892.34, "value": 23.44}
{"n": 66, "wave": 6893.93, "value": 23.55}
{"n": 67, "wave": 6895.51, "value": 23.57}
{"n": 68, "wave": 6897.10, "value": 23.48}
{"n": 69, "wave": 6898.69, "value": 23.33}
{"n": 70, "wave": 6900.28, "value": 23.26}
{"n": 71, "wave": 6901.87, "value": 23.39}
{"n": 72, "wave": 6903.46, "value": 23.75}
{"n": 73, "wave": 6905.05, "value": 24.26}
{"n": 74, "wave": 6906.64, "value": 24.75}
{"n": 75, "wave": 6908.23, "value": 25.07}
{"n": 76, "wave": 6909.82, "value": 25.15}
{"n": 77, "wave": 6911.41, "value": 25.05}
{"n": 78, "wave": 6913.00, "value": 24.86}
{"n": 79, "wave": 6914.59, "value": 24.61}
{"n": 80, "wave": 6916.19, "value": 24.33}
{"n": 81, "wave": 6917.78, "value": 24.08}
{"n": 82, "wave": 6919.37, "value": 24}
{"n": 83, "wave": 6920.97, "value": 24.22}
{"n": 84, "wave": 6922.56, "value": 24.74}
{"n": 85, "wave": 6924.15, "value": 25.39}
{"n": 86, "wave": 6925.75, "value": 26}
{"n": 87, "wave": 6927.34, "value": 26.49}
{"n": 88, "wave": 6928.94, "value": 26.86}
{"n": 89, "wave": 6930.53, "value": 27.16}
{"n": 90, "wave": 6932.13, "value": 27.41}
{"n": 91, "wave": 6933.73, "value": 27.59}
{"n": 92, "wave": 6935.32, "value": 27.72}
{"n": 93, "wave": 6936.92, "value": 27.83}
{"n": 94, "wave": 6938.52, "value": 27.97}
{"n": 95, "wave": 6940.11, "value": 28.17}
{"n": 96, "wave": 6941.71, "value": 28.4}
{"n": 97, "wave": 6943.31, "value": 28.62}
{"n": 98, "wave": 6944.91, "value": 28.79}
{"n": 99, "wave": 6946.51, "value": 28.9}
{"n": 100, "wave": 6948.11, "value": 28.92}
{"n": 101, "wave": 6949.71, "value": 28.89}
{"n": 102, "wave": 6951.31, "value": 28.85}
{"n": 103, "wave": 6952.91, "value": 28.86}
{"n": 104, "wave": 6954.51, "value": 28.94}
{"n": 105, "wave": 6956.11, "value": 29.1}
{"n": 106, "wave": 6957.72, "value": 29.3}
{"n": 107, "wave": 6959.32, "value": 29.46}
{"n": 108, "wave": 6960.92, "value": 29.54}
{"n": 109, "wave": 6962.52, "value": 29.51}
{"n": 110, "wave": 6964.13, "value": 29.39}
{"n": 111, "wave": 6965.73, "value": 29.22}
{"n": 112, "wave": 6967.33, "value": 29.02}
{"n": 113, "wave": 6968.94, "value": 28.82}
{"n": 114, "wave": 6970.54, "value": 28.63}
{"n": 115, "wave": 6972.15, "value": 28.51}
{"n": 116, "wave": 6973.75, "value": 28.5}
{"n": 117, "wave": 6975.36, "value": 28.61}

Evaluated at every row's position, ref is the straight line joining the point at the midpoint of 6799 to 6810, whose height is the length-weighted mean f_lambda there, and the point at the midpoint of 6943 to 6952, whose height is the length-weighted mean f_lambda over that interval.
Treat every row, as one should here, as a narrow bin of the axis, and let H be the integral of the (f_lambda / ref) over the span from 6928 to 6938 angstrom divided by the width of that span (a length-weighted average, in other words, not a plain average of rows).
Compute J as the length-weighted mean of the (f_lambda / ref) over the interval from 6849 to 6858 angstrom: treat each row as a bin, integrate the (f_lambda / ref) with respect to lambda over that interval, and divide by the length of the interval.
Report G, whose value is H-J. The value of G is 0.10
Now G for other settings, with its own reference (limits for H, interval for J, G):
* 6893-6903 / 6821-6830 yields -0.10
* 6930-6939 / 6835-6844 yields 0.03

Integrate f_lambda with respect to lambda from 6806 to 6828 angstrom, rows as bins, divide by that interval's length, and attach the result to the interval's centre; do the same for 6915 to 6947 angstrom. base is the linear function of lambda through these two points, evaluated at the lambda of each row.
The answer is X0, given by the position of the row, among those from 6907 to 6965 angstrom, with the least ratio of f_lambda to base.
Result 6919.37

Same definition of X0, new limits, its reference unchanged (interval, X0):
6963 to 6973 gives 6972.15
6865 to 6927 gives 6900.28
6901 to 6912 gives 6901.87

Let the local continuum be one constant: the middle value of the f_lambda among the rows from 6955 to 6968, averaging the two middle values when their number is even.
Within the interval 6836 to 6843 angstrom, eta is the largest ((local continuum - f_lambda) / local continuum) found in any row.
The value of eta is 0.23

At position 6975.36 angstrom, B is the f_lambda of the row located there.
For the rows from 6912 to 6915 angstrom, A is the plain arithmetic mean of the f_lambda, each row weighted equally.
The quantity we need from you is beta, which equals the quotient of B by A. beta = 1.16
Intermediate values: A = 25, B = 28.61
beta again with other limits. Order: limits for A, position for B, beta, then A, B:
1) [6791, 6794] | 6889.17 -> 1.04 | 22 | 23.15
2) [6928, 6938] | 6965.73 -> 1.07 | 27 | 29.22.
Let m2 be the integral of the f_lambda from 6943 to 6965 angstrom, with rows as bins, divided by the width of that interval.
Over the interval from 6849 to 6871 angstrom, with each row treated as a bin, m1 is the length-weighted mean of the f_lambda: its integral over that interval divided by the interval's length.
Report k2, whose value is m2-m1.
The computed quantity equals 7.3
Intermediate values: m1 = 21.8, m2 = 29.1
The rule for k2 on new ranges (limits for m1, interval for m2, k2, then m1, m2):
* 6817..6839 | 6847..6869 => -1.2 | 22.9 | 21.8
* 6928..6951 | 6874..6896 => -4.9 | 28.1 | 23.2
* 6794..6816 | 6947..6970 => 6.5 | 22.6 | 29.1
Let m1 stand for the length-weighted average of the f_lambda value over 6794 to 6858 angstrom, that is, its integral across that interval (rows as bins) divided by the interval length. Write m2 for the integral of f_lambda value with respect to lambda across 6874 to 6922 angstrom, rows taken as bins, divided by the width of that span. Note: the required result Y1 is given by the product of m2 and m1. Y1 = 536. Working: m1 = 22.6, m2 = 23.8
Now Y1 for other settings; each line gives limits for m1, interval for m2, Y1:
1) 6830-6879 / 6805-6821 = 506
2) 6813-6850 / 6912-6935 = 584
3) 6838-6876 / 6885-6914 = 531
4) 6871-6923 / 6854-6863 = 502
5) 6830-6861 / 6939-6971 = 647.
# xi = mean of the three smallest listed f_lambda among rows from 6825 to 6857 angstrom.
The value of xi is 21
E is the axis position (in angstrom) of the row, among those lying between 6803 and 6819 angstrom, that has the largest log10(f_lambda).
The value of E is 6808.74 angstrom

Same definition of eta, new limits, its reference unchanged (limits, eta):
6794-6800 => 0.23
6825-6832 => 0.21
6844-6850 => 0.24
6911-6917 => 0.17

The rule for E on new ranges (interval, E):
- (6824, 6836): 6830.72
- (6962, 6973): 6962.52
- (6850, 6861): 6851.20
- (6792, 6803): 6802.47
